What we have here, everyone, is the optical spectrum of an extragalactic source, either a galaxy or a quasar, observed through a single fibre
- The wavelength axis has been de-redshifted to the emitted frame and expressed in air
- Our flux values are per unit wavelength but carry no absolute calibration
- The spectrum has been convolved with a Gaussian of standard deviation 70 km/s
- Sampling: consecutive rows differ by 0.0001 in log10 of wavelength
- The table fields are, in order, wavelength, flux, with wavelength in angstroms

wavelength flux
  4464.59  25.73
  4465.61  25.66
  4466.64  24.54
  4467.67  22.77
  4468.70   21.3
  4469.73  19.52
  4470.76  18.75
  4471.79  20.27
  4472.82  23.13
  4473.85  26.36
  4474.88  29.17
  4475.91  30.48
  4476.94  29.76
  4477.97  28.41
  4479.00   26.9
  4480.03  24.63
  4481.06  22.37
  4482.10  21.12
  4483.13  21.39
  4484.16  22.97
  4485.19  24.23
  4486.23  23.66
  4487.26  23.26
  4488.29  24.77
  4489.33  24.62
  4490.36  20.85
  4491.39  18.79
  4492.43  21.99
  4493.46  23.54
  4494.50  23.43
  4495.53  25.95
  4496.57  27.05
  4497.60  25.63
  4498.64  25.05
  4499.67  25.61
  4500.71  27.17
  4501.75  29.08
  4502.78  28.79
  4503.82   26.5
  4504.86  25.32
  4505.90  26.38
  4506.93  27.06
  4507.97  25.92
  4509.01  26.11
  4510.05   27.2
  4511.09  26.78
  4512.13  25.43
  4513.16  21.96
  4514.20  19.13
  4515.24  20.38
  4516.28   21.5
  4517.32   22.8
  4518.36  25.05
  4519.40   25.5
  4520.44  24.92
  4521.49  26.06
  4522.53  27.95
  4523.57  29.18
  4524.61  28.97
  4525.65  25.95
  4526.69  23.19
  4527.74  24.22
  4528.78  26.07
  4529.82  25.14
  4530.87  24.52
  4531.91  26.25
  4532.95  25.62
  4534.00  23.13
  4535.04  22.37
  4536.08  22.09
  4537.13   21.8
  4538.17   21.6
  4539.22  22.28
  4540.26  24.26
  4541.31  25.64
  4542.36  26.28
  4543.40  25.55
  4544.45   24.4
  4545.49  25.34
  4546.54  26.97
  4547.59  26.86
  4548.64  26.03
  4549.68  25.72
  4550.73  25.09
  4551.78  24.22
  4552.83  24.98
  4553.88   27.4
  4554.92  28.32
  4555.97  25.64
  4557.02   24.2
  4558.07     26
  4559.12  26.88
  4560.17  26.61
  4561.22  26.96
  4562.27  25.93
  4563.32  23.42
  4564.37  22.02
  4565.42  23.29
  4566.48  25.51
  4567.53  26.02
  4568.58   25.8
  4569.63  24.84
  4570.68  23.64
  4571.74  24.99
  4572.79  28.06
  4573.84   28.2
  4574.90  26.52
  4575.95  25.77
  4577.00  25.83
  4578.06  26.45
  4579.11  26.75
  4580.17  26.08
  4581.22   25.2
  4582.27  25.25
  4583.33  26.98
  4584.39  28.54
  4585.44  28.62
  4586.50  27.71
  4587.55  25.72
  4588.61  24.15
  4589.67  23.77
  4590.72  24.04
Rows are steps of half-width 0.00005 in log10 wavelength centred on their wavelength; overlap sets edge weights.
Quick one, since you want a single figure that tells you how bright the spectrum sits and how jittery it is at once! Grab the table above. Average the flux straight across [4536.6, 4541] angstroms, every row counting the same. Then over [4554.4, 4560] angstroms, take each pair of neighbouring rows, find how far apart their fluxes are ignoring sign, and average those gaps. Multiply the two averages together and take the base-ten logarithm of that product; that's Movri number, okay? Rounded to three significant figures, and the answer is 1.58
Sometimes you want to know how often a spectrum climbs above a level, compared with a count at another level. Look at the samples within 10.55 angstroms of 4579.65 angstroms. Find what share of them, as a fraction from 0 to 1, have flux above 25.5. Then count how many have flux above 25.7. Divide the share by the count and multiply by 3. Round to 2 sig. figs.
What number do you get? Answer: 0.15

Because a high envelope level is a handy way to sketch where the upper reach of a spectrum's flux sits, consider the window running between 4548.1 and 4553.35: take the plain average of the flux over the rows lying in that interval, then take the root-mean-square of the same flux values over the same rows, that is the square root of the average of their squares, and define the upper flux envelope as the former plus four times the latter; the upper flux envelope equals 126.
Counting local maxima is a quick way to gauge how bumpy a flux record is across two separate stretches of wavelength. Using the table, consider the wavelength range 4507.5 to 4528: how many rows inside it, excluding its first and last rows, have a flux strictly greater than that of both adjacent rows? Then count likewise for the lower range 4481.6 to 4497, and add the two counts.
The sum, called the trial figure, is 6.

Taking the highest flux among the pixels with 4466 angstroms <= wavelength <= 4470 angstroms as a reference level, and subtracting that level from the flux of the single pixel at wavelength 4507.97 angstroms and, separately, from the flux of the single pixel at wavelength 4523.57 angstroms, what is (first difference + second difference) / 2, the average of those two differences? 3.0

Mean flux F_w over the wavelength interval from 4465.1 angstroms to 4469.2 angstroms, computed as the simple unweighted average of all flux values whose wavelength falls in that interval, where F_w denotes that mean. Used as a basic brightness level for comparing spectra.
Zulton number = 23.6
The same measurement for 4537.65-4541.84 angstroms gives 23.4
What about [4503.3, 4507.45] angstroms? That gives 26.3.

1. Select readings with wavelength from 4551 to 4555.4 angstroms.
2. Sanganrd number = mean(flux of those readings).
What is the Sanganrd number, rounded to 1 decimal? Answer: 26.2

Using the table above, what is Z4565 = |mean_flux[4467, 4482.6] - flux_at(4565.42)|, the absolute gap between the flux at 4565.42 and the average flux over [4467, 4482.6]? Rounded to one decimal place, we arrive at 1.0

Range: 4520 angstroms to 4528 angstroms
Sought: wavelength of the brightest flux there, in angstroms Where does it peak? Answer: 4523.57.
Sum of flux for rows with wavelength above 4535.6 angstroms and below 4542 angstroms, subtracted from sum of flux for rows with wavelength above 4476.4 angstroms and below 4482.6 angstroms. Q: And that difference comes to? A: 16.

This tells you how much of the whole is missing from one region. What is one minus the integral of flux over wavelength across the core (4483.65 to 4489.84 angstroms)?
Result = -147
